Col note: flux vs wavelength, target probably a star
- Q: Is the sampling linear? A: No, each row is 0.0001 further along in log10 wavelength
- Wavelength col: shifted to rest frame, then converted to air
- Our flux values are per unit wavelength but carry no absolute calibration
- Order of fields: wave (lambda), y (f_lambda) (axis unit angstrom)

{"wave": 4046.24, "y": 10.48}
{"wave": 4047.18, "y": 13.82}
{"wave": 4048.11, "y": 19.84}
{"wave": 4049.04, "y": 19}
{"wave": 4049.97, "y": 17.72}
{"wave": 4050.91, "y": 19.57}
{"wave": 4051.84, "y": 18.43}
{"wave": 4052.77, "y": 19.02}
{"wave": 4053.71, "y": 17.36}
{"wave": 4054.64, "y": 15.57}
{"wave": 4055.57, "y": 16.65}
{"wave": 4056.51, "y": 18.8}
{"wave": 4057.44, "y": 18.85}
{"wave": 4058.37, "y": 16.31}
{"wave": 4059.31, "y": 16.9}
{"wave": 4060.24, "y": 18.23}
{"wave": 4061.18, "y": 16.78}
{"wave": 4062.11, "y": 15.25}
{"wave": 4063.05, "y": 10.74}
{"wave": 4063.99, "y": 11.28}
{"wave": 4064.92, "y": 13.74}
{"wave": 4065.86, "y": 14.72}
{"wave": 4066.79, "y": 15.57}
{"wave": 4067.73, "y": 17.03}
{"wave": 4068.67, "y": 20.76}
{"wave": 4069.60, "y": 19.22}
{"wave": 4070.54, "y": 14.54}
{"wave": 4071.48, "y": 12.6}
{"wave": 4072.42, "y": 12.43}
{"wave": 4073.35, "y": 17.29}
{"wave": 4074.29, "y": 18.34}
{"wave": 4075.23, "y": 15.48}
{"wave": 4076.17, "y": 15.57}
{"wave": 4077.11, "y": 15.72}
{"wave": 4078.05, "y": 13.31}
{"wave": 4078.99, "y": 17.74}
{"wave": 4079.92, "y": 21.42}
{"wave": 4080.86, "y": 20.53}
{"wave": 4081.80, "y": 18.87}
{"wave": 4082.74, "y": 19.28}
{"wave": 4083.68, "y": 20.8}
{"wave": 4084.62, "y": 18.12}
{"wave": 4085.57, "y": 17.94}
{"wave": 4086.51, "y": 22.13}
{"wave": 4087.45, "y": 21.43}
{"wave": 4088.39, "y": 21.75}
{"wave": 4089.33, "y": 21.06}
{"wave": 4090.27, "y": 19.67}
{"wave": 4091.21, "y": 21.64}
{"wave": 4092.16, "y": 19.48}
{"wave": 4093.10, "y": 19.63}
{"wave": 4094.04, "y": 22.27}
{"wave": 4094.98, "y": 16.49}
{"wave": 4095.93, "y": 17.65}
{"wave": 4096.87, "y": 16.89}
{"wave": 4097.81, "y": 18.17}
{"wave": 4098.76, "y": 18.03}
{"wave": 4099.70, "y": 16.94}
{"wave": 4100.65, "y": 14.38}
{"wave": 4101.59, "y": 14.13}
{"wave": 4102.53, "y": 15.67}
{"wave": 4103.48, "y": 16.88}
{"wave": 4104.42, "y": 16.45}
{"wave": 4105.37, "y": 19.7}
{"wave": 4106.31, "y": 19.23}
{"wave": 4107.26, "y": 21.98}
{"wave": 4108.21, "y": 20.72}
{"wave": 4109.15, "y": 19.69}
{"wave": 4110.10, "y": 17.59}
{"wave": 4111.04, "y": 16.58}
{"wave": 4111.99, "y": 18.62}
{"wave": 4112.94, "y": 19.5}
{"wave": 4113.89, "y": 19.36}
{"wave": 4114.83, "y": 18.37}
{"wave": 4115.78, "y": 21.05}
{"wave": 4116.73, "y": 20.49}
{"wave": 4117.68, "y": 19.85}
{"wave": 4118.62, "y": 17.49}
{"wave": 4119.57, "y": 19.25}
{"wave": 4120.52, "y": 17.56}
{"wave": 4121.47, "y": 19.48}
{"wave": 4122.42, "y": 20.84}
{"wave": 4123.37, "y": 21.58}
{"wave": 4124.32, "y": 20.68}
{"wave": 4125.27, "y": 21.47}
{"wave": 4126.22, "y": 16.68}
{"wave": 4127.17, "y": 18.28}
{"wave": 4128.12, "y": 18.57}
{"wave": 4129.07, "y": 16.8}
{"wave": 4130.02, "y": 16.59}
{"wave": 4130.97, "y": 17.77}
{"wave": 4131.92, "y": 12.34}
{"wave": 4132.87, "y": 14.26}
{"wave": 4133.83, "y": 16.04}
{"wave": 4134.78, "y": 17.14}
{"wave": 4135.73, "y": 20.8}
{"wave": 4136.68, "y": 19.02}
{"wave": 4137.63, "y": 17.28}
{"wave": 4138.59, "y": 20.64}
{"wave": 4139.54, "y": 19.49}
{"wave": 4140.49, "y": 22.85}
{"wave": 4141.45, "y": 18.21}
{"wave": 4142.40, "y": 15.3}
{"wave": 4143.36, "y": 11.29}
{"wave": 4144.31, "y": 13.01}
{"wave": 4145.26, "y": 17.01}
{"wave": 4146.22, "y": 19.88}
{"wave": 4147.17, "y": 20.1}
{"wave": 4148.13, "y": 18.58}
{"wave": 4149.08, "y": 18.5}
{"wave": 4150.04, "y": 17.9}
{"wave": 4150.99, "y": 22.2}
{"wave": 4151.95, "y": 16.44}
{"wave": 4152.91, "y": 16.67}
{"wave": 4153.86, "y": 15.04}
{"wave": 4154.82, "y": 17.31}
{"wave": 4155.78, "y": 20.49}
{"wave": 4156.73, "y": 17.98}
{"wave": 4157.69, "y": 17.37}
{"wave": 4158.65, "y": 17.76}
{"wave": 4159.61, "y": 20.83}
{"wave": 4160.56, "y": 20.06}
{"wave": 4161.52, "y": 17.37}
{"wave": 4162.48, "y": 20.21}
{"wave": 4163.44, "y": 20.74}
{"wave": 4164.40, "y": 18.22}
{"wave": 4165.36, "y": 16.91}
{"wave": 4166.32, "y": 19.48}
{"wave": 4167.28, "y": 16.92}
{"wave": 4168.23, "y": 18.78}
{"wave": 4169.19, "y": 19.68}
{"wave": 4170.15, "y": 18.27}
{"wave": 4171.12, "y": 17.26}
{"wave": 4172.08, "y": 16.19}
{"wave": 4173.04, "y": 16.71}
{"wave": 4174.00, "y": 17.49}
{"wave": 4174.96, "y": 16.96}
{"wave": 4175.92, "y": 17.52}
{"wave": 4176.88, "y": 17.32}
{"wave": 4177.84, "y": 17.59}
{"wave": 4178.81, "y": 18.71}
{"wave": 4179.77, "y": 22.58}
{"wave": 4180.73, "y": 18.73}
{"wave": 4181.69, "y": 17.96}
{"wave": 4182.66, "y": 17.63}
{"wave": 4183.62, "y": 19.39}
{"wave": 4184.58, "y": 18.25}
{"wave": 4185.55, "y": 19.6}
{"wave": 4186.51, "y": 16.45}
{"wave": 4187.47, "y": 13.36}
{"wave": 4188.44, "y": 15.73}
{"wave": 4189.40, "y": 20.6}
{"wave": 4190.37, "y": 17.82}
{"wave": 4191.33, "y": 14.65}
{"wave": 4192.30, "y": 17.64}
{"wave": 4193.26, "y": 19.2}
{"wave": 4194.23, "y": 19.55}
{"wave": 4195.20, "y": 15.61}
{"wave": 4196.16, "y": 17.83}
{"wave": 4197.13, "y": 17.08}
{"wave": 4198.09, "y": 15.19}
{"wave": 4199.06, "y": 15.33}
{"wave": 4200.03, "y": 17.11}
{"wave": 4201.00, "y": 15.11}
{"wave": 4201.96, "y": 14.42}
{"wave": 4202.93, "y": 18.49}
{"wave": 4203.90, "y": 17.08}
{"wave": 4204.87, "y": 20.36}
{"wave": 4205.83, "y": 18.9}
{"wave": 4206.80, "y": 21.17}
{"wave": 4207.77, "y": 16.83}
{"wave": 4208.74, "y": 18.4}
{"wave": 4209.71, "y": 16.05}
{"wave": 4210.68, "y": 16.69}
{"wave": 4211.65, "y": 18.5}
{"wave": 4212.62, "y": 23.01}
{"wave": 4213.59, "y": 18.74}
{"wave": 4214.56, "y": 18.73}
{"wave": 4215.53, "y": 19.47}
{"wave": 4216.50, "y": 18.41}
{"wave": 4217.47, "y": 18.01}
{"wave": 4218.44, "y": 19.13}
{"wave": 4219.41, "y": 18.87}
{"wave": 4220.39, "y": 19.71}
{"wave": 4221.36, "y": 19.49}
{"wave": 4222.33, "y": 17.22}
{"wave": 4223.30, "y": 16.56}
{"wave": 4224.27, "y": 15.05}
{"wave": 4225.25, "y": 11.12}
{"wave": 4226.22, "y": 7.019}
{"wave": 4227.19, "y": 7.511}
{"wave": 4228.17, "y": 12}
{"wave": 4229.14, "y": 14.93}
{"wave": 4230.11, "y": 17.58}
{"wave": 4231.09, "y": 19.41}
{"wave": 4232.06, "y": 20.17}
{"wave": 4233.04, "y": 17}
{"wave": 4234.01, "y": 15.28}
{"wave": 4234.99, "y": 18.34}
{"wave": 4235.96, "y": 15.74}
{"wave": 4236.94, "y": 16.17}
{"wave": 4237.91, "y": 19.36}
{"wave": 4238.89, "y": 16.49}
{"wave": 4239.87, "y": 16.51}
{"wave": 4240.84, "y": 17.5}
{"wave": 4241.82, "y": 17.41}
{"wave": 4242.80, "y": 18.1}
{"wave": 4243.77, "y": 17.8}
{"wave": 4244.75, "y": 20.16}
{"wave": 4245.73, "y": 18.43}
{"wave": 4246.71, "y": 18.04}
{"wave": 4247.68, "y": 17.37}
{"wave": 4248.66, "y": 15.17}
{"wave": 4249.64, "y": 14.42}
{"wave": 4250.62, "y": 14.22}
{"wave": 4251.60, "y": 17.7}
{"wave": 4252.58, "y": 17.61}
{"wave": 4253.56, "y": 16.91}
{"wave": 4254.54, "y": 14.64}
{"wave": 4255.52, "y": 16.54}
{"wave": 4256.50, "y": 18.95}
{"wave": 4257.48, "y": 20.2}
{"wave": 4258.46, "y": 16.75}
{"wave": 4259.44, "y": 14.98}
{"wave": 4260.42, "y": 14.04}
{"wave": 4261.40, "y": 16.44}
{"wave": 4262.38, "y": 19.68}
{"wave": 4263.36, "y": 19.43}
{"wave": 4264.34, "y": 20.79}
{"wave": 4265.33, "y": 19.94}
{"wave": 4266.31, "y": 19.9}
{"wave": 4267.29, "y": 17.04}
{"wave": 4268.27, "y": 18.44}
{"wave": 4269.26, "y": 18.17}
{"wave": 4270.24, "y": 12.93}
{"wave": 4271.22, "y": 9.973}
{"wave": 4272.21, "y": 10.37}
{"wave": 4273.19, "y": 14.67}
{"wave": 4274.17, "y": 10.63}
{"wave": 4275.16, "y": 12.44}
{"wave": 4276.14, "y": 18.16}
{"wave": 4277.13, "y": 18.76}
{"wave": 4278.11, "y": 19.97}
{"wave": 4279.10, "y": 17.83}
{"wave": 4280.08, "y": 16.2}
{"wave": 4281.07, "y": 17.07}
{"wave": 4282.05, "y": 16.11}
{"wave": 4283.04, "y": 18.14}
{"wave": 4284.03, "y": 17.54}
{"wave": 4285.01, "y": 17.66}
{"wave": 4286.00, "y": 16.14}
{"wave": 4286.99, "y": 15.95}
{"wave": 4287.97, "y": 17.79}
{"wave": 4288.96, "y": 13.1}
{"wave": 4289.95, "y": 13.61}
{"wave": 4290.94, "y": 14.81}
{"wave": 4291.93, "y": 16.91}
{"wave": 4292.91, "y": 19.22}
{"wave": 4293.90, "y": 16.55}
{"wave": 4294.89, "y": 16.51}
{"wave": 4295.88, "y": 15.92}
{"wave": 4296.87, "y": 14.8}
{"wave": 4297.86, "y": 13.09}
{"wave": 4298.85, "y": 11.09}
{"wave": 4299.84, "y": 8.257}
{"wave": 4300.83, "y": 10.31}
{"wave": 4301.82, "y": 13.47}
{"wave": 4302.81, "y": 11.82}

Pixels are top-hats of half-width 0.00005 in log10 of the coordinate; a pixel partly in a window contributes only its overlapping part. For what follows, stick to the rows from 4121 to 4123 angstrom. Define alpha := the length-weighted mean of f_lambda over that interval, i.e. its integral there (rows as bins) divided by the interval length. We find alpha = 20.2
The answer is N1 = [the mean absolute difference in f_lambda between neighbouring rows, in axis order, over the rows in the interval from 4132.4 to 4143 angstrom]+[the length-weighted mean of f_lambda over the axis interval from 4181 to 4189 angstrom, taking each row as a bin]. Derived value 19.9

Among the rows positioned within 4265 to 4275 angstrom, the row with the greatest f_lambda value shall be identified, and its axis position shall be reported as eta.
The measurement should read 4265.33 angstrom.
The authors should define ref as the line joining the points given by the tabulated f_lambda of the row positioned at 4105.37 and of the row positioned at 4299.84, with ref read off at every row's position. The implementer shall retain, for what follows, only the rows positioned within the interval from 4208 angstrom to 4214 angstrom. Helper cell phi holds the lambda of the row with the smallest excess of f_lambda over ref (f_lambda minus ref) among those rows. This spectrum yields 4209.71 angstrom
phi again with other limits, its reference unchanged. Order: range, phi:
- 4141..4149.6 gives 4143.36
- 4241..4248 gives 4241.82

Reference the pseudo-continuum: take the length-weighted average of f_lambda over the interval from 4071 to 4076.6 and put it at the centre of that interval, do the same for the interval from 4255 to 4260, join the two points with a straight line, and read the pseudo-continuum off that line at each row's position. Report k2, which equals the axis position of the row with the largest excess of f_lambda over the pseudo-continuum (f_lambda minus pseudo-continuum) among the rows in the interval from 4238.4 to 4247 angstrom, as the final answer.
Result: 4244.75 angstrom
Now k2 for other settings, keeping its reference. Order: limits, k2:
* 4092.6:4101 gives 4094.04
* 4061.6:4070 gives 4068.67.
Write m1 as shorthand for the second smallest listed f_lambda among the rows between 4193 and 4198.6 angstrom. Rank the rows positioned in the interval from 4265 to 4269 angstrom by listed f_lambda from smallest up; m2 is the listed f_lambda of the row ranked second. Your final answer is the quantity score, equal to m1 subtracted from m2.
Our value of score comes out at 3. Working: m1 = 15.61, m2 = 18.44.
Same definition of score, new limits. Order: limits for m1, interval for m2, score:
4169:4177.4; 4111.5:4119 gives 2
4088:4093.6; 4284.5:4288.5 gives -3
